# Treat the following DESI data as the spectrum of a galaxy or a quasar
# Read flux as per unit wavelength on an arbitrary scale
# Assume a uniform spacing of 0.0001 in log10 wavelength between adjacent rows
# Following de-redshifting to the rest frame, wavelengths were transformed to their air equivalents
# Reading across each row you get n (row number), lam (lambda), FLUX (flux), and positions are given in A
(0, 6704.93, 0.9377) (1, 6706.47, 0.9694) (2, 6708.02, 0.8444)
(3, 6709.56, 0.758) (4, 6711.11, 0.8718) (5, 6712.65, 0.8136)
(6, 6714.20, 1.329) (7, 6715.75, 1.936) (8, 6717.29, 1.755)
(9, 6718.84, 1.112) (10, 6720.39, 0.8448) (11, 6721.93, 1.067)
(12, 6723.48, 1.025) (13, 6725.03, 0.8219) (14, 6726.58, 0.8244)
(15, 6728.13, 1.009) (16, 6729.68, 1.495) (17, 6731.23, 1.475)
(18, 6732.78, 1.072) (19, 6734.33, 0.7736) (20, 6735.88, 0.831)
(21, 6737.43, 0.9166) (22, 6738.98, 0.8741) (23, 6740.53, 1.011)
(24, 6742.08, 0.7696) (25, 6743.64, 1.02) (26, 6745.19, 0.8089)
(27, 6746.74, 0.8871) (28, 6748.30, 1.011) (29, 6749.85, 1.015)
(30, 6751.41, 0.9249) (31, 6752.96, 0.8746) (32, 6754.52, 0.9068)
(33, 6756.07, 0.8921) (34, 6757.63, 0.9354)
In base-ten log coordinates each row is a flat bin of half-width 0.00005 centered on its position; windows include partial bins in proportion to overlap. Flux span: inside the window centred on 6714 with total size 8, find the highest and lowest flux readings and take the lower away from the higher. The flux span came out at 1.1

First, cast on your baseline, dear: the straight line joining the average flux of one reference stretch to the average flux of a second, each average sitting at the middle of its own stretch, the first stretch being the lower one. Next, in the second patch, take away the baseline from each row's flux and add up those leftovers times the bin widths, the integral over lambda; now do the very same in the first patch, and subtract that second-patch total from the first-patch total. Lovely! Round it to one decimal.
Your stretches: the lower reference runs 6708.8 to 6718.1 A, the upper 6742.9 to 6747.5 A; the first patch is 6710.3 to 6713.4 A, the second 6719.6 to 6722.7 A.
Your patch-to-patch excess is -0.7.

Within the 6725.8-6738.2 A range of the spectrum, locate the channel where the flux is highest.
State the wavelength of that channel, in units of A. 6729.68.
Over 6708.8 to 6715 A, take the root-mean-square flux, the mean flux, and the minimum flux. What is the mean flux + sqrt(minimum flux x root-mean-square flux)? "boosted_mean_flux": 1.80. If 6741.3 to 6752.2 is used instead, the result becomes 1.76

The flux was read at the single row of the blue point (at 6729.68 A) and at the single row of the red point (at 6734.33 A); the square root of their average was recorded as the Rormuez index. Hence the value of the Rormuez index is 1.07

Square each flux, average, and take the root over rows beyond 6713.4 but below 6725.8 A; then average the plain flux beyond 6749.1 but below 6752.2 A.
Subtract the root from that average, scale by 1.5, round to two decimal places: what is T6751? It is -0.49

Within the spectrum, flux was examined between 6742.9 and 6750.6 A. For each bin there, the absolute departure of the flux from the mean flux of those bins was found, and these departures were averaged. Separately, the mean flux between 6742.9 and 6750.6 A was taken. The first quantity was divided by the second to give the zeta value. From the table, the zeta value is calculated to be 0.085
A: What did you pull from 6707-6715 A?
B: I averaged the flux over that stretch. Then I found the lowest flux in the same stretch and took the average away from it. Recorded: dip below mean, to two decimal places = -0.17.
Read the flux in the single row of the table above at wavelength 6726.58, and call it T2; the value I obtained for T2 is 0.8244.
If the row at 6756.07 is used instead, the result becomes 0.8921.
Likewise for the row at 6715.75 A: 1.936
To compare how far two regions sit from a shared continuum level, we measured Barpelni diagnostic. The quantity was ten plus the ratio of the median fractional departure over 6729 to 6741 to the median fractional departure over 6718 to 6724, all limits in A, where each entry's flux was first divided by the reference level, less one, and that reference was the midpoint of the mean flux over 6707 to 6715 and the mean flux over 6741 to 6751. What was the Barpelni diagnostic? 10.3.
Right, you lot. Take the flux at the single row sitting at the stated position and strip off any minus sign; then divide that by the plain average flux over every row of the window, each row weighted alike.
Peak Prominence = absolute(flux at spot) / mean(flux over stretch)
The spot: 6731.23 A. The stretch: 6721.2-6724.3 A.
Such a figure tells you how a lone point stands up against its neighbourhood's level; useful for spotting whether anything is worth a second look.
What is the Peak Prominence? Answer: 1.4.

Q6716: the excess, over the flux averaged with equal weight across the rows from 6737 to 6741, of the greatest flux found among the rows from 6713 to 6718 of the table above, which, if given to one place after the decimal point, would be 1.0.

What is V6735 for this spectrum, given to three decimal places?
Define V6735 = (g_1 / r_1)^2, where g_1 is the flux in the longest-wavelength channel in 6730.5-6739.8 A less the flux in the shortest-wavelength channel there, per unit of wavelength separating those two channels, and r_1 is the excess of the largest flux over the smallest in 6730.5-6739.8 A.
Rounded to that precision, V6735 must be 0.012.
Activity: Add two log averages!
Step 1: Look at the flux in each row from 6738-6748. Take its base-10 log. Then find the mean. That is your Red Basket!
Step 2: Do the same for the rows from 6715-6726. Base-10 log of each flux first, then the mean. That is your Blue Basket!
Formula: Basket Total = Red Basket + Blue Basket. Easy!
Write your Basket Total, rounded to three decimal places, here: 0.015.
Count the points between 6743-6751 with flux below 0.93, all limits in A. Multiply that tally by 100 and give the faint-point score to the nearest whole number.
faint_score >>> 200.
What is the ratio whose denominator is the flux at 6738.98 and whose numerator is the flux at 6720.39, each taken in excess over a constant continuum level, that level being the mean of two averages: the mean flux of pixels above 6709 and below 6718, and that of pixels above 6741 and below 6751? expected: 1.1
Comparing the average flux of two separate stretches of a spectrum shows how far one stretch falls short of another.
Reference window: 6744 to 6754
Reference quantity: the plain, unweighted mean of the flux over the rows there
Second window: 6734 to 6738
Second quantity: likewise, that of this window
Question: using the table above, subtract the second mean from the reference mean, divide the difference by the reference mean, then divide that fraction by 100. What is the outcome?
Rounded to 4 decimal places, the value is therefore 0.0009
